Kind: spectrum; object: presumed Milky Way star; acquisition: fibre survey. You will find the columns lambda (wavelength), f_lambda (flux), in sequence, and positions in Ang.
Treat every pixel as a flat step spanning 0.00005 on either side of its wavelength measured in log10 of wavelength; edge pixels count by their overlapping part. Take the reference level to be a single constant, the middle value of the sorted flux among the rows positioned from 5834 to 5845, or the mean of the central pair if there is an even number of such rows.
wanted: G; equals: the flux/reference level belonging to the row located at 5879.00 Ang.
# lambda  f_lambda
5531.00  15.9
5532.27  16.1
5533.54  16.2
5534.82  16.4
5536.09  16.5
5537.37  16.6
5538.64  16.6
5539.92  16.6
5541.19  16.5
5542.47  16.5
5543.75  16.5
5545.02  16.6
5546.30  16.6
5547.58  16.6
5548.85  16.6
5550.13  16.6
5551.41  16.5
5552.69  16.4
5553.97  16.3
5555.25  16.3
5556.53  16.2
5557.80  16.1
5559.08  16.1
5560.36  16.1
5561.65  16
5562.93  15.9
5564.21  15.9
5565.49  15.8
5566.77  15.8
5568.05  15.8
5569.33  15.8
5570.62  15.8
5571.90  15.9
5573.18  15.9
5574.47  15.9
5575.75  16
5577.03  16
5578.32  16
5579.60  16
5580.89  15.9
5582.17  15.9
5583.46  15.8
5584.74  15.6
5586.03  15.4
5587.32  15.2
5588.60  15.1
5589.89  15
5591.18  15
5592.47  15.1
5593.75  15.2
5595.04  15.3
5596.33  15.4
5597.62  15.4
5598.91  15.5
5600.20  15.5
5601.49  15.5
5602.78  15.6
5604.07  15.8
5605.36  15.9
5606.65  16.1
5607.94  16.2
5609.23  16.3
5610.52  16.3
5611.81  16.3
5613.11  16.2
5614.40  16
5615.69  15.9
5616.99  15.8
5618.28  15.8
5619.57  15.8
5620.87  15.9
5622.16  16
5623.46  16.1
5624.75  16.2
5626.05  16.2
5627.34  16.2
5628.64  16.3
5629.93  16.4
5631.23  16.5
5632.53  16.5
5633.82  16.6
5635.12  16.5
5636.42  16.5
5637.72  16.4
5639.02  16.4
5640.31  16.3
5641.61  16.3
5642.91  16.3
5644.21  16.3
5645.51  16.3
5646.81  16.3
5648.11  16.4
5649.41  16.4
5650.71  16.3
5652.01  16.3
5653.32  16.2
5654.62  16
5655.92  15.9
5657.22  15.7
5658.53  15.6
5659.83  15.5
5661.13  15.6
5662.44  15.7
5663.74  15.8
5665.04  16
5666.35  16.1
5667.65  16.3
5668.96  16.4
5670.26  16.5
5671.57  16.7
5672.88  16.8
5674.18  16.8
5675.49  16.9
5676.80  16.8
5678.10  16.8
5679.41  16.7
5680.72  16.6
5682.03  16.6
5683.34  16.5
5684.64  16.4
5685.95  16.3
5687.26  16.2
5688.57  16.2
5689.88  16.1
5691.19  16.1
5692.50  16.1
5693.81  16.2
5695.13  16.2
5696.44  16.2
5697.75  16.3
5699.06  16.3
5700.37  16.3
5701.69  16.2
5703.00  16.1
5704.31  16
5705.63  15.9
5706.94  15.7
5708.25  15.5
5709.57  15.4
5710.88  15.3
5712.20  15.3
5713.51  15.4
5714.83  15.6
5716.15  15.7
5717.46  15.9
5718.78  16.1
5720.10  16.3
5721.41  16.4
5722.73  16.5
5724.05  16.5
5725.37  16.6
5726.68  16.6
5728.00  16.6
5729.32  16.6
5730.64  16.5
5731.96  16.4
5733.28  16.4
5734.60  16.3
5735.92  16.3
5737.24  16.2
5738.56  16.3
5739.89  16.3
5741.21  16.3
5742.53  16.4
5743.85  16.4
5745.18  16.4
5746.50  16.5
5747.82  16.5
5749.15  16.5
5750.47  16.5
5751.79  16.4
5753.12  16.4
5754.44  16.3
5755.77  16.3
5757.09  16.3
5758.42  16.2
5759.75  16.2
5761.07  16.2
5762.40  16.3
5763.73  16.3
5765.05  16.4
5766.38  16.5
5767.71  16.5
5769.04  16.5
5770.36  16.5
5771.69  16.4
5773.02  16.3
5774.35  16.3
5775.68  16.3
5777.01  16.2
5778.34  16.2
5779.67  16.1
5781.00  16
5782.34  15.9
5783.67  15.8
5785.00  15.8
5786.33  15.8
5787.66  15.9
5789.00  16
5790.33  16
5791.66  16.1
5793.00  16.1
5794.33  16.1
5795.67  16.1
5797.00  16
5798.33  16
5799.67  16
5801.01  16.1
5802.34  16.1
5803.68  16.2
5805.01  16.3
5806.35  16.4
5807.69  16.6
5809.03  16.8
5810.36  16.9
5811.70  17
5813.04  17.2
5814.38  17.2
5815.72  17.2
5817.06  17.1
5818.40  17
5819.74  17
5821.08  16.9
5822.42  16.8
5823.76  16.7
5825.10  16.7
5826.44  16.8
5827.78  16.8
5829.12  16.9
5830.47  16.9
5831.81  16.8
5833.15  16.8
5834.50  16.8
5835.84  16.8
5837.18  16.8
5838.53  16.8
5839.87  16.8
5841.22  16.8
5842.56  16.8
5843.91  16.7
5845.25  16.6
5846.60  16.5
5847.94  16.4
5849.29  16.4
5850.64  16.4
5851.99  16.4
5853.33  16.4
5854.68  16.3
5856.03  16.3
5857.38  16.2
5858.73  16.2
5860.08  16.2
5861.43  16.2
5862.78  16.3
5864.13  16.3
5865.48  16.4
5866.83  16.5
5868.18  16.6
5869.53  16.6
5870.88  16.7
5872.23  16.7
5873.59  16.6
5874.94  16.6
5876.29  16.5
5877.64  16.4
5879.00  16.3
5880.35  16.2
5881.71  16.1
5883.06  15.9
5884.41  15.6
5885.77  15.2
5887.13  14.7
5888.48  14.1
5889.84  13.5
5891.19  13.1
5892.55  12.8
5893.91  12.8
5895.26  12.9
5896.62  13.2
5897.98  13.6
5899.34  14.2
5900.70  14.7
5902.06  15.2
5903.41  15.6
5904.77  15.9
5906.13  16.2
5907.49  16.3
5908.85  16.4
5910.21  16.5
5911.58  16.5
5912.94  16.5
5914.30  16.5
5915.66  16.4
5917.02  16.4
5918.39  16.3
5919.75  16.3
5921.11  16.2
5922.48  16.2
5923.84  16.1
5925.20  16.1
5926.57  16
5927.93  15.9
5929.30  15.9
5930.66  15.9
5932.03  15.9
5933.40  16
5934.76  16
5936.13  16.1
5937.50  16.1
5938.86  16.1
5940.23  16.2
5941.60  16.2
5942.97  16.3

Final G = 0.97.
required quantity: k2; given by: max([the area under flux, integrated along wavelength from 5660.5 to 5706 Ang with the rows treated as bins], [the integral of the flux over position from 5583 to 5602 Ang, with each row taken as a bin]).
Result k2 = 742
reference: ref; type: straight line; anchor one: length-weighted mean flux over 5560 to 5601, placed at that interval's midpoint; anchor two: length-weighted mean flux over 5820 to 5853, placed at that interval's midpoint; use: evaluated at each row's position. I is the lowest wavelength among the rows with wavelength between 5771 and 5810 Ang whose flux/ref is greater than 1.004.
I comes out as 5809.03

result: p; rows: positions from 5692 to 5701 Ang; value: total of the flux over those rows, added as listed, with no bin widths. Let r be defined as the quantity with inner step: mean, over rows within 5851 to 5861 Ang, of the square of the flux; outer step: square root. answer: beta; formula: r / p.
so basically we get 0.143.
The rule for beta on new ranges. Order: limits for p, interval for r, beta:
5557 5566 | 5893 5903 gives 0.124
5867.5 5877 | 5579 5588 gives 0.135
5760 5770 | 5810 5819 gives 0.149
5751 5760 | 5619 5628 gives 0.141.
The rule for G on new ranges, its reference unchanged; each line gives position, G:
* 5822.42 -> 1.00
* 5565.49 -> 0.94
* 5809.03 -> 1.00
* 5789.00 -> 0.95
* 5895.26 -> 0.77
